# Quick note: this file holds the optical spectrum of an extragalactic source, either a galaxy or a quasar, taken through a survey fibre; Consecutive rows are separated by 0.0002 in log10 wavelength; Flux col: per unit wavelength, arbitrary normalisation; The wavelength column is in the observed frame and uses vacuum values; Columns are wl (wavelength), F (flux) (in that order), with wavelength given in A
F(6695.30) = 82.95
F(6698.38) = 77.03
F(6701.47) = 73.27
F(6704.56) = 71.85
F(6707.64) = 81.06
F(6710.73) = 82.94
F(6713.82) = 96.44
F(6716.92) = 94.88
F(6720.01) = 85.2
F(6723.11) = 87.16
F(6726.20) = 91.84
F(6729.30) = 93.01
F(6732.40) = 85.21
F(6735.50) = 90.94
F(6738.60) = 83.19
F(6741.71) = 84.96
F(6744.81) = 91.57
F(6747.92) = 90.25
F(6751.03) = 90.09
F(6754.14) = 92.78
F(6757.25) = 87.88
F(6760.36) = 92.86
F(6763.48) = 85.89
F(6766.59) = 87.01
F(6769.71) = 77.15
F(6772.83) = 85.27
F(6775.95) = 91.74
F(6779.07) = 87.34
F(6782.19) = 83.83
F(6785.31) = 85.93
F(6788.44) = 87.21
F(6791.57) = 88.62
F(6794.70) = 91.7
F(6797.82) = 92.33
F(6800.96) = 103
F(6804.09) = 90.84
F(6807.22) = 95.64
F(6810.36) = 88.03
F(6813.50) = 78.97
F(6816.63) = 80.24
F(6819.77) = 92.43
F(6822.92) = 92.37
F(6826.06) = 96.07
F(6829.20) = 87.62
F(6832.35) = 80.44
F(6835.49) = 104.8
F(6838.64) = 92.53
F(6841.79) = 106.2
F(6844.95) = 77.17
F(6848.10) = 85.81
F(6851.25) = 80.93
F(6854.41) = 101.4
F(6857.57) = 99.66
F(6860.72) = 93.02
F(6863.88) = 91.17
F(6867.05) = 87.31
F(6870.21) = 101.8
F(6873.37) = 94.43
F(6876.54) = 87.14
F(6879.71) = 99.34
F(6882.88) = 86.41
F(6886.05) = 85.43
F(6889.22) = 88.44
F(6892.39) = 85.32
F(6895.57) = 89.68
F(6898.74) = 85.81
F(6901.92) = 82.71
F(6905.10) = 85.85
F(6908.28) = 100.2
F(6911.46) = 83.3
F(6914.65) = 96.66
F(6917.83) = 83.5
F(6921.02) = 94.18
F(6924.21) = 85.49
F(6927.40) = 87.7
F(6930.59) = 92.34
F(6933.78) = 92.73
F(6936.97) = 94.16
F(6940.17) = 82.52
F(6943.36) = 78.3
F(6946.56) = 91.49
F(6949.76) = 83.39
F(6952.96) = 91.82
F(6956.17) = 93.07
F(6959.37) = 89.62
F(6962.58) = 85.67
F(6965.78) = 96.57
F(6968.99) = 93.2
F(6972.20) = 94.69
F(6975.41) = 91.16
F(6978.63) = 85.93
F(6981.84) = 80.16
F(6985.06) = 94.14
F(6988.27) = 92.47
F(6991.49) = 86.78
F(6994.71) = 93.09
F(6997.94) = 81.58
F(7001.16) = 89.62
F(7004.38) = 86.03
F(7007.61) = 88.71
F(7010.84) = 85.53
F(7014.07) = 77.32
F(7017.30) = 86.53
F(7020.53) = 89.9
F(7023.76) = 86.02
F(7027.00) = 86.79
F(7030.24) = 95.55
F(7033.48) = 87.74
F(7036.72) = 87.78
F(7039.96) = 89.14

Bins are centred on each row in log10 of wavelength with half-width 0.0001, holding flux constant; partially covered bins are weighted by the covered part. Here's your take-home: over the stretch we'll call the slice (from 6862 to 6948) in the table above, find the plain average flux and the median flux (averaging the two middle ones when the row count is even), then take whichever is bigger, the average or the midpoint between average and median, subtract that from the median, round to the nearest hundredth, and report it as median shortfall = -1.69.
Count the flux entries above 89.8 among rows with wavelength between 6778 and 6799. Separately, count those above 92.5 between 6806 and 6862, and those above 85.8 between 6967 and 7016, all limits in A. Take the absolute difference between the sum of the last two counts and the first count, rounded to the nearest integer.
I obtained 17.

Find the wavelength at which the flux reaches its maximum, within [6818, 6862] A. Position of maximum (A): 6841.79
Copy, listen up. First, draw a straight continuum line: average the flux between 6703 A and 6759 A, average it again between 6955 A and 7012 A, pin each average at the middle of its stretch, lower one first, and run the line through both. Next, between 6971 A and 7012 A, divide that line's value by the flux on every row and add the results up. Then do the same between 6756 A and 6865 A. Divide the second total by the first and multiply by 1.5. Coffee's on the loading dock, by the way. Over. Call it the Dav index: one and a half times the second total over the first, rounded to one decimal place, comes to 3.9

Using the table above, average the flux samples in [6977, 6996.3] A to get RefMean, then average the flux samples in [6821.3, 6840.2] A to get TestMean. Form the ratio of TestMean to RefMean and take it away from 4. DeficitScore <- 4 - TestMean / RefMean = 2.96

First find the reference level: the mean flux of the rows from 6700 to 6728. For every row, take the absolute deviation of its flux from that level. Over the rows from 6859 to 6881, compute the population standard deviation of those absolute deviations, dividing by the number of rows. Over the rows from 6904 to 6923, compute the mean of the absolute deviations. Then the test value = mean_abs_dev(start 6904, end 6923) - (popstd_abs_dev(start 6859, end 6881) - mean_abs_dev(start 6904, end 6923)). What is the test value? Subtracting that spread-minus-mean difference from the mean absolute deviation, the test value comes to 8.2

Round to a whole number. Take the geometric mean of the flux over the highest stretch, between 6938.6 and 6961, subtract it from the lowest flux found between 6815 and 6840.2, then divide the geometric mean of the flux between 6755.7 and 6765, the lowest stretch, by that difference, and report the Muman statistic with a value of -13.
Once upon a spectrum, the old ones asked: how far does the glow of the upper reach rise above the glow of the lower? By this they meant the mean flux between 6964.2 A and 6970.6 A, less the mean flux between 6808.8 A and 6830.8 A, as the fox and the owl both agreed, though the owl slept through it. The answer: 6.9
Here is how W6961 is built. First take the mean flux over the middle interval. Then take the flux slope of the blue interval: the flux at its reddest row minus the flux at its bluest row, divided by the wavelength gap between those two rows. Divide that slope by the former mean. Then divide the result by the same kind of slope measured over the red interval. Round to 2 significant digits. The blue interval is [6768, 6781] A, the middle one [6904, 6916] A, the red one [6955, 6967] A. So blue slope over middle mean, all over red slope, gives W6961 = 0.033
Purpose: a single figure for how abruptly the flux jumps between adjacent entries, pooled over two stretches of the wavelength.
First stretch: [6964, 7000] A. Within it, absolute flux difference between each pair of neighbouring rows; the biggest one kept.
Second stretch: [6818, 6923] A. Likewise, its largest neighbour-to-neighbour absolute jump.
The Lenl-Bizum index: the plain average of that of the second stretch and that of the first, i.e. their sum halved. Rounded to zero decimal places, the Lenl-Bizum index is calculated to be 22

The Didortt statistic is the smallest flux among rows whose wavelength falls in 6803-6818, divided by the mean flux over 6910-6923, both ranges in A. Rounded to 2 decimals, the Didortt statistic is 0.88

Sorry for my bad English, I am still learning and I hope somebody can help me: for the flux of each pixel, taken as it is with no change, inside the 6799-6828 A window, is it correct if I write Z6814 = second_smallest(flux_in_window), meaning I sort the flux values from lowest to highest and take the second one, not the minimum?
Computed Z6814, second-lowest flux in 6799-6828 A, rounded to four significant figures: 80.24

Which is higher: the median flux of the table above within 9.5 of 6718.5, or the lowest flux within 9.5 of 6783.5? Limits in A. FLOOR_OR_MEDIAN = 89.5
